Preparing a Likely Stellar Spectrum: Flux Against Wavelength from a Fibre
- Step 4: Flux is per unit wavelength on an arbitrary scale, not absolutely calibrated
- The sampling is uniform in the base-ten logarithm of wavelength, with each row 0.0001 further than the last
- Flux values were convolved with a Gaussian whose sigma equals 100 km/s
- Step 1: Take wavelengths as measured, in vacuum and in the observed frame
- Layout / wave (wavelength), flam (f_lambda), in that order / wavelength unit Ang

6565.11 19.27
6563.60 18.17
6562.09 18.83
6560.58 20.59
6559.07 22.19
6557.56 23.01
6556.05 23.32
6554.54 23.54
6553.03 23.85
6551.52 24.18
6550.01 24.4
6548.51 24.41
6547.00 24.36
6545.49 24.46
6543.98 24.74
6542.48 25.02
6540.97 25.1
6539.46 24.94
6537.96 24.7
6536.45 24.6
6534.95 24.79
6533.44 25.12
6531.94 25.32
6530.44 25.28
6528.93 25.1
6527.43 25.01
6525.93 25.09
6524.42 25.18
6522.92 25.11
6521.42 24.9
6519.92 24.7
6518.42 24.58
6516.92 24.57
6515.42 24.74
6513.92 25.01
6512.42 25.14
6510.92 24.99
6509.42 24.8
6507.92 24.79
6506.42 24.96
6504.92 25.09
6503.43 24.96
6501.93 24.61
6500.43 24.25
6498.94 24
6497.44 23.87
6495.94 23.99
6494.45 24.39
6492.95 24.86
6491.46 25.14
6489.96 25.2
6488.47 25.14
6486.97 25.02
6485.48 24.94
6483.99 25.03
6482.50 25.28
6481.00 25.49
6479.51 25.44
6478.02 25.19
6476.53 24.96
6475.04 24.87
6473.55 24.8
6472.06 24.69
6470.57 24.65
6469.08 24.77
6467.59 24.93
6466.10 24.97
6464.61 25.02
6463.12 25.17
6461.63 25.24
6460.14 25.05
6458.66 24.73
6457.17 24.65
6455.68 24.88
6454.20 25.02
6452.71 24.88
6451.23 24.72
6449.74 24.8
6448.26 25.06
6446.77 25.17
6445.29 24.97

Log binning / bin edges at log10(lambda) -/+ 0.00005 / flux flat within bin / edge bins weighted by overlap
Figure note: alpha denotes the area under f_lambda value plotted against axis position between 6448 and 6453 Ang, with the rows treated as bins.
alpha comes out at 124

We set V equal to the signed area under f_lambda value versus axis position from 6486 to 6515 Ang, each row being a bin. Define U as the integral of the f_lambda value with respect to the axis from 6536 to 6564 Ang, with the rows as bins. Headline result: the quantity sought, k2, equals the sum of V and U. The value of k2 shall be 1374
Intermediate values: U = 656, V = 718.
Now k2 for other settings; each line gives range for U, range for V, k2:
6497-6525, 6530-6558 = 1379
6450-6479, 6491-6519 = 1413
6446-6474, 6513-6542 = 1421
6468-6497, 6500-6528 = 1419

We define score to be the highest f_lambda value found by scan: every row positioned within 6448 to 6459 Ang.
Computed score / 25.06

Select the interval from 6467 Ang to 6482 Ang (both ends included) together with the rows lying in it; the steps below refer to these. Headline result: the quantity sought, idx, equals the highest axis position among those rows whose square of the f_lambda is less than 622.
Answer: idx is 6475.04 Ang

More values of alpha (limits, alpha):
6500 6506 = 149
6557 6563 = 126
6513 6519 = 148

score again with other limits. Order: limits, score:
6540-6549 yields 25.1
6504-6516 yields 25.14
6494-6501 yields 24.39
